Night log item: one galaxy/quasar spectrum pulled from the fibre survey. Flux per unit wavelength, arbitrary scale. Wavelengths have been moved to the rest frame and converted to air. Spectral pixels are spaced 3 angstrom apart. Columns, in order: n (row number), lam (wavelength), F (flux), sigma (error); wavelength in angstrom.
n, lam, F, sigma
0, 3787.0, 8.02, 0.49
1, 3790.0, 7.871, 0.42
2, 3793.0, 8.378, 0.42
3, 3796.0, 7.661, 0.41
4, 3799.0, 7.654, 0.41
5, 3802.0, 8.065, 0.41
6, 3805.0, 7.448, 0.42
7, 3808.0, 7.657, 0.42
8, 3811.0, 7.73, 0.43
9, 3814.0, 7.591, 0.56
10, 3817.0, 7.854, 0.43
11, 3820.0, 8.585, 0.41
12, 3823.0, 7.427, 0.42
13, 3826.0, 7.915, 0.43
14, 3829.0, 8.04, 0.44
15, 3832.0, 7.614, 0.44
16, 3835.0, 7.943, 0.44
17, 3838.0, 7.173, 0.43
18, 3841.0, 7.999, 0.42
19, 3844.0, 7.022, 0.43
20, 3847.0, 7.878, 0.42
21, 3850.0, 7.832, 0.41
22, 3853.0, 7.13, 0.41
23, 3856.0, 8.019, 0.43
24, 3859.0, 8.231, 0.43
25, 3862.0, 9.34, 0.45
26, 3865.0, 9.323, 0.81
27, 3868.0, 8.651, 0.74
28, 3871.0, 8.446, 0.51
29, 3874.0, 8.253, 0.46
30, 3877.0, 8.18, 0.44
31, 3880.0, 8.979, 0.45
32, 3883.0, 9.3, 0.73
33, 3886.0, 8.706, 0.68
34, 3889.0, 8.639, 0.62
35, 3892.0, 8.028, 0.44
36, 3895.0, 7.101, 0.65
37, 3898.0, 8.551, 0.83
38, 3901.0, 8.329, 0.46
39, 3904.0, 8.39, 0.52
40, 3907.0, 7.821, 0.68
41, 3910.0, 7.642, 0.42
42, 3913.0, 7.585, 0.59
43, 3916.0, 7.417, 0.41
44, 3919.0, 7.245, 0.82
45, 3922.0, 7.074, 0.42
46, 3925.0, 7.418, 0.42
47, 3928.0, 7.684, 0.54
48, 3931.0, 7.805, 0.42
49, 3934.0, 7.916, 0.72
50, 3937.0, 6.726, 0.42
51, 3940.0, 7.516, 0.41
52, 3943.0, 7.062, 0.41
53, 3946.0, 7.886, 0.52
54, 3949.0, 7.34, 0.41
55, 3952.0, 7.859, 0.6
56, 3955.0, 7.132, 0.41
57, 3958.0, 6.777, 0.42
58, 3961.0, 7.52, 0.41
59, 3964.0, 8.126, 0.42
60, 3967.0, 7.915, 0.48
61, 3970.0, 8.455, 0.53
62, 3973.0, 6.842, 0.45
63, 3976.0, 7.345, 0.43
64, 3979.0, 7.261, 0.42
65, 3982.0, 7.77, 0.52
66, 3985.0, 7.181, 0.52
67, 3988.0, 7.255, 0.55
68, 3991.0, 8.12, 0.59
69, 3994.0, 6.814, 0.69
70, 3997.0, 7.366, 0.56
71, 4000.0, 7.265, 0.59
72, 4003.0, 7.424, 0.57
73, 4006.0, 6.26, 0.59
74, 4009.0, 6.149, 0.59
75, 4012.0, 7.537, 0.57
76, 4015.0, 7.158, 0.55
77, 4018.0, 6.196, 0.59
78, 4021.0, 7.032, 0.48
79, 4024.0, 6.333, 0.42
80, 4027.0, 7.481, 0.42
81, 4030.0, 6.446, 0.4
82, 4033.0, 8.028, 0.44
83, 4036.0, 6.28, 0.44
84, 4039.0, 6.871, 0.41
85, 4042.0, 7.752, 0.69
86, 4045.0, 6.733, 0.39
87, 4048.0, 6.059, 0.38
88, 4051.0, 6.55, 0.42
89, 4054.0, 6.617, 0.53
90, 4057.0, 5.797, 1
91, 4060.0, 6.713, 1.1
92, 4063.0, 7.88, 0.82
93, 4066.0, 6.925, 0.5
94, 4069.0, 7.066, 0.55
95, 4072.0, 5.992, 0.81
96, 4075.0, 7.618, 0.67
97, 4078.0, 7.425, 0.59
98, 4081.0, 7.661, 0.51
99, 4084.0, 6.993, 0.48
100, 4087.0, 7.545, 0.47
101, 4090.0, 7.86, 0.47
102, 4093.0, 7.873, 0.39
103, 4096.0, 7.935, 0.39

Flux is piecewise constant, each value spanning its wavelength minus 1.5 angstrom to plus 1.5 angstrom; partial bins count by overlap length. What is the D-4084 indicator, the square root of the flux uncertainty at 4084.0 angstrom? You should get 0.69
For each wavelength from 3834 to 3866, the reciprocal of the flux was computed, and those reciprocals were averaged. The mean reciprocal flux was 0.126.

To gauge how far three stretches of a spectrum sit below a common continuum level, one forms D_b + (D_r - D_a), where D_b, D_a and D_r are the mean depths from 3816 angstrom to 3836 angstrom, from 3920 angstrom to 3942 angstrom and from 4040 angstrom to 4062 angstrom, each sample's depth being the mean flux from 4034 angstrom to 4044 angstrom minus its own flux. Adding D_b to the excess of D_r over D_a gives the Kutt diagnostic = -0.1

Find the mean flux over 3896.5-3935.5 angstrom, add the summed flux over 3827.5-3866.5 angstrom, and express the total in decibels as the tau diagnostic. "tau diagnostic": 20.5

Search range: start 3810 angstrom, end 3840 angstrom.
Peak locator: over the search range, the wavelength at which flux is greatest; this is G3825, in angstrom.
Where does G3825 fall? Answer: 3820.0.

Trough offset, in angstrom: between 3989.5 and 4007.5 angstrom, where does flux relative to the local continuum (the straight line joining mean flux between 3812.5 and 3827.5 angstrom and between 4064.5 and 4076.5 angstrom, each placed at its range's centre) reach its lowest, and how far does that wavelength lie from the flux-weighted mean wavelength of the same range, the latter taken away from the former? 7.8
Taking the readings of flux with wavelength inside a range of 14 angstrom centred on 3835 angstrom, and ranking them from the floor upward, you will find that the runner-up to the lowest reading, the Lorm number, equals 7.614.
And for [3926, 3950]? 7.062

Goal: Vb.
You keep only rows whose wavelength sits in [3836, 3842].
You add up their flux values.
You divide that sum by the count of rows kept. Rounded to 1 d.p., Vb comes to 7.6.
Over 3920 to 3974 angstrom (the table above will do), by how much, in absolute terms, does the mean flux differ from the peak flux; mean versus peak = 0.95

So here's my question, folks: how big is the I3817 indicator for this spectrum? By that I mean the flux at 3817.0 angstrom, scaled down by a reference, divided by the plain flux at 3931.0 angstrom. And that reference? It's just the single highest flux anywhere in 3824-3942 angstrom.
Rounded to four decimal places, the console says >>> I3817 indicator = 0.1077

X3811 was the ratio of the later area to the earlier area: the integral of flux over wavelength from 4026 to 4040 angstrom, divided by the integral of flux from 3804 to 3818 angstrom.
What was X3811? 0.92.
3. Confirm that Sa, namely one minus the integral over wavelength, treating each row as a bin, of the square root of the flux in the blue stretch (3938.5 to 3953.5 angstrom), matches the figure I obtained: -40.2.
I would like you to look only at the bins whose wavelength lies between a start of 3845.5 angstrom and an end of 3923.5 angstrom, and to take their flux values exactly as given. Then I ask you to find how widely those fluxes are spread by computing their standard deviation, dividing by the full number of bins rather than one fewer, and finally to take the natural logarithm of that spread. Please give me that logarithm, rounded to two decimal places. -0.41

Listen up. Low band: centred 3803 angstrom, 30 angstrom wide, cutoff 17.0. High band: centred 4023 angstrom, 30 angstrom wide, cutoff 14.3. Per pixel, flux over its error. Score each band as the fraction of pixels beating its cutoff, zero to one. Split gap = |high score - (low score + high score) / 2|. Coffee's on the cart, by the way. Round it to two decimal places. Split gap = 0.20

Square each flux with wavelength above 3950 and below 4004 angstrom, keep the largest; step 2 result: 71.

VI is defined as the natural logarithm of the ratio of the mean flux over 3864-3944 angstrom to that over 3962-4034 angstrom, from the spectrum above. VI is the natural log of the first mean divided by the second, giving 0.10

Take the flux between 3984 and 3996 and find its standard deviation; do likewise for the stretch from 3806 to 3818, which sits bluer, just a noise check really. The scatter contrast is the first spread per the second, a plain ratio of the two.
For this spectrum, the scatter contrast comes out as 4.91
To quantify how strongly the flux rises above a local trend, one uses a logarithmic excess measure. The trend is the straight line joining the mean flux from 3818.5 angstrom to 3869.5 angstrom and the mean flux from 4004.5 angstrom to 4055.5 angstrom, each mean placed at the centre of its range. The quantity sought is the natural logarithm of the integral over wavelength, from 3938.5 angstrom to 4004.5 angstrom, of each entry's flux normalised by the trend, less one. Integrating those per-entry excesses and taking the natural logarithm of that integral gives 1.0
